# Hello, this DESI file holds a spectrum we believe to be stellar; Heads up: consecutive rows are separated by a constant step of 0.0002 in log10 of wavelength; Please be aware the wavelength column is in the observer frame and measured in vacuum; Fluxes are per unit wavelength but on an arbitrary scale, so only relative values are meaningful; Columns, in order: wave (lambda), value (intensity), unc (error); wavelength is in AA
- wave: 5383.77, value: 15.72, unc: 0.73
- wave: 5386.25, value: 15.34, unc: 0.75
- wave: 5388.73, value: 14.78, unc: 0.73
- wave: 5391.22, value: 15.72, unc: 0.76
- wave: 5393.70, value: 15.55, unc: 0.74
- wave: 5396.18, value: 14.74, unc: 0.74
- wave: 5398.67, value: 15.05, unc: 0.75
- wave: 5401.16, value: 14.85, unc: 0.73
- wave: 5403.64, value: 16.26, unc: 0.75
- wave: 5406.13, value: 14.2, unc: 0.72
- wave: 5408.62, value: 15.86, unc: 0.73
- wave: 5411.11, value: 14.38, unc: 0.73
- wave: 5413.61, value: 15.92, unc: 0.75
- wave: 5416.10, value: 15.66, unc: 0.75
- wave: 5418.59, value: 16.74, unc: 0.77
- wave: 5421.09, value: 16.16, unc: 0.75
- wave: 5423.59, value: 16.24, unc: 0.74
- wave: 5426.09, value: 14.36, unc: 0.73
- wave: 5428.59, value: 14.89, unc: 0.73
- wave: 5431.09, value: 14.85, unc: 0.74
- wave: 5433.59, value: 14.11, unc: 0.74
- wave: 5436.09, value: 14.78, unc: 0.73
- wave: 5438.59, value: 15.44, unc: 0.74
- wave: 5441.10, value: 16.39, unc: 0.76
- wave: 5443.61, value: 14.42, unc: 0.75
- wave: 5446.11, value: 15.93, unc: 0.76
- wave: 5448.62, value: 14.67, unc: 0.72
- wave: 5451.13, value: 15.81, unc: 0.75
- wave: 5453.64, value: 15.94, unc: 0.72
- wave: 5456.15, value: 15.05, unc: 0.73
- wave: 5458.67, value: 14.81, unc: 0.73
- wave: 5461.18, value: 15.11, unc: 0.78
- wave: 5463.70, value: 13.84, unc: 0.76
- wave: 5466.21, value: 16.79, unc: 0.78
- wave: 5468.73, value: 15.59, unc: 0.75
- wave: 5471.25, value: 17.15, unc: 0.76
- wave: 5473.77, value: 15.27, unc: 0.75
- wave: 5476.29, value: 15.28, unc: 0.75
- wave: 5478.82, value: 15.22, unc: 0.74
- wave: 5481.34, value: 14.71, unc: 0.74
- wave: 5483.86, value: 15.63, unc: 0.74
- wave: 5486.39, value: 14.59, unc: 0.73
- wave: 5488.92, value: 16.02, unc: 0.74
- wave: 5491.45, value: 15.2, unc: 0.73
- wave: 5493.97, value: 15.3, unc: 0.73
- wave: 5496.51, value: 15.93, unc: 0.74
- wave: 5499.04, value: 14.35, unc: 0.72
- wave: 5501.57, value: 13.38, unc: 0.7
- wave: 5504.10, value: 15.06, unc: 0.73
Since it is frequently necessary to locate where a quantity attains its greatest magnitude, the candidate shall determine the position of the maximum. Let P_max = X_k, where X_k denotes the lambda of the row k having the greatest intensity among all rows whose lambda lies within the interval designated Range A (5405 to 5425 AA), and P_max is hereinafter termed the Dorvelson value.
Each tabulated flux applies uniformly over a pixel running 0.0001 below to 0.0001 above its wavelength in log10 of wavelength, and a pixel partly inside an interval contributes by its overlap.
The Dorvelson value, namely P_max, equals 5418.59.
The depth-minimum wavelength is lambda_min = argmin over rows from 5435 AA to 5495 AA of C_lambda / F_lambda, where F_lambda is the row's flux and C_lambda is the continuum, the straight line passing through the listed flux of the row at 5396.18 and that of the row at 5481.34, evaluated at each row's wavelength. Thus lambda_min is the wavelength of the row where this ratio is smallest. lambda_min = 5471.25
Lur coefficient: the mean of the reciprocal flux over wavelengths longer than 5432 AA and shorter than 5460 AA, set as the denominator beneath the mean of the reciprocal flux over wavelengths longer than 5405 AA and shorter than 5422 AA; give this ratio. 0.98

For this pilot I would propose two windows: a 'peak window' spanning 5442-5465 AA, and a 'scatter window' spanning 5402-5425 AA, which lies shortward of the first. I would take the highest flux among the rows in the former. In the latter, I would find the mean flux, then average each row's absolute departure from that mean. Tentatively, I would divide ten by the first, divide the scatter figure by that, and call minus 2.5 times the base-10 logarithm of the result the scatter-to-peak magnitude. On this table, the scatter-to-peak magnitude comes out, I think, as -0.029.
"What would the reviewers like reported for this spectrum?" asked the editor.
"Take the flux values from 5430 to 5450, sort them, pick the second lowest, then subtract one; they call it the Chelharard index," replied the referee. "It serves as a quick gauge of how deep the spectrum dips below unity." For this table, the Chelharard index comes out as 13.4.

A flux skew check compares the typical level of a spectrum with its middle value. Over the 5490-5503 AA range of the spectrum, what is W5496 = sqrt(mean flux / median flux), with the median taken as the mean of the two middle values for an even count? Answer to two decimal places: 0.99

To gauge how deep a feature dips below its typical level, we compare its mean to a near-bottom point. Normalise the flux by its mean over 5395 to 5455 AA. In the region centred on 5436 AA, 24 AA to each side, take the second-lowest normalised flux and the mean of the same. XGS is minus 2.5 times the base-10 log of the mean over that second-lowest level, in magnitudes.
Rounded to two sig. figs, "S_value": -0.074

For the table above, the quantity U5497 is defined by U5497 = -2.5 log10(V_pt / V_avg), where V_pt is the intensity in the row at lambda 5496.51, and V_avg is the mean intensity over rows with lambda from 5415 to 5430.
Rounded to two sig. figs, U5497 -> -0.018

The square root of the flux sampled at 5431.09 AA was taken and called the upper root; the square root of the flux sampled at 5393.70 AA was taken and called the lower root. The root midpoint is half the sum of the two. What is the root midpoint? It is 3.90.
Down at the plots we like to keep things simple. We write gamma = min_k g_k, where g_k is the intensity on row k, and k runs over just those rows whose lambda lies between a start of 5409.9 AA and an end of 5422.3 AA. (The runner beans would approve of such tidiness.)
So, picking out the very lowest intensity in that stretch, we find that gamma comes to 14.38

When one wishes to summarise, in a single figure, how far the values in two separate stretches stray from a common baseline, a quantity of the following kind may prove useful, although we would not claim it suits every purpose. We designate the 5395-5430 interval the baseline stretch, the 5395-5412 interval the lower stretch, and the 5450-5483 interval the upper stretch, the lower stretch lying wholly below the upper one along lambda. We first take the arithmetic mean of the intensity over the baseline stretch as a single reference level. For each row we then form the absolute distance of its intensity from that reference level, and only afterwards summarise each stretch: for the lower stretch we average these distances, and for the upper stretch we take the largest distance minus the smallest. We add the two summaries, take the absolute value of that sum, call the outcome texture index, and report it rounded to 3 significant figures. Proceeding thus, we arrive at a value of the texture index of 2.39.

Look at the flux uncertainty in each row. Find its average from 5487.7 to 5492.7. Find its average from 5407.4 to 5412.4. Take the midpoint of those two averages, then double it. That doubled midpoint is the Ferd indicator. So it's 1.46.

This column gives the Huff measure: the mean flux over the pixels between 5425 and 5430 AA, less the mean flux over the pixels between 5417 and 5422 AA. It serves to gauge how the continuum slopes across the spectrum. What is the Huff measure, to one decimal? -1.8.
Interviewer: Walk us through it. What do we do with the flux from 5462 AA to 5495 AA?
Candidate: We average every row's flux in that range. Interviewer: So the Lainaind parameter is 15.43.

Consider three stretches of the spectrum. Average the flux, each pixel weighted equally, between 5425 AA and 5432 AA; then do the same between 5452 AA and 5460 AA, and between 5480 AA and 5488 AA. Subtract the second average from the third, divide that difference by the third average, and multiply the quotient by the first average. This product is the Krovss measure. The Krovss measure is -0.3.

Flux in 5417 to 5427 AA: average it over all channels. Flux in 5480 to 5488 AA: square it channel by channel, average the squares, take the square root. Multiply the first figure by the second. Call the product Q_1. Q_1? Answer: 238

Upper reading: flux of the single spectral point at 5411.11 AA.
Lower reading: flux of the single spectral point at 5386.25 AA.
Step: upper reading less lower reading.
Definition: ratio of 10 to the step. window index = -10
